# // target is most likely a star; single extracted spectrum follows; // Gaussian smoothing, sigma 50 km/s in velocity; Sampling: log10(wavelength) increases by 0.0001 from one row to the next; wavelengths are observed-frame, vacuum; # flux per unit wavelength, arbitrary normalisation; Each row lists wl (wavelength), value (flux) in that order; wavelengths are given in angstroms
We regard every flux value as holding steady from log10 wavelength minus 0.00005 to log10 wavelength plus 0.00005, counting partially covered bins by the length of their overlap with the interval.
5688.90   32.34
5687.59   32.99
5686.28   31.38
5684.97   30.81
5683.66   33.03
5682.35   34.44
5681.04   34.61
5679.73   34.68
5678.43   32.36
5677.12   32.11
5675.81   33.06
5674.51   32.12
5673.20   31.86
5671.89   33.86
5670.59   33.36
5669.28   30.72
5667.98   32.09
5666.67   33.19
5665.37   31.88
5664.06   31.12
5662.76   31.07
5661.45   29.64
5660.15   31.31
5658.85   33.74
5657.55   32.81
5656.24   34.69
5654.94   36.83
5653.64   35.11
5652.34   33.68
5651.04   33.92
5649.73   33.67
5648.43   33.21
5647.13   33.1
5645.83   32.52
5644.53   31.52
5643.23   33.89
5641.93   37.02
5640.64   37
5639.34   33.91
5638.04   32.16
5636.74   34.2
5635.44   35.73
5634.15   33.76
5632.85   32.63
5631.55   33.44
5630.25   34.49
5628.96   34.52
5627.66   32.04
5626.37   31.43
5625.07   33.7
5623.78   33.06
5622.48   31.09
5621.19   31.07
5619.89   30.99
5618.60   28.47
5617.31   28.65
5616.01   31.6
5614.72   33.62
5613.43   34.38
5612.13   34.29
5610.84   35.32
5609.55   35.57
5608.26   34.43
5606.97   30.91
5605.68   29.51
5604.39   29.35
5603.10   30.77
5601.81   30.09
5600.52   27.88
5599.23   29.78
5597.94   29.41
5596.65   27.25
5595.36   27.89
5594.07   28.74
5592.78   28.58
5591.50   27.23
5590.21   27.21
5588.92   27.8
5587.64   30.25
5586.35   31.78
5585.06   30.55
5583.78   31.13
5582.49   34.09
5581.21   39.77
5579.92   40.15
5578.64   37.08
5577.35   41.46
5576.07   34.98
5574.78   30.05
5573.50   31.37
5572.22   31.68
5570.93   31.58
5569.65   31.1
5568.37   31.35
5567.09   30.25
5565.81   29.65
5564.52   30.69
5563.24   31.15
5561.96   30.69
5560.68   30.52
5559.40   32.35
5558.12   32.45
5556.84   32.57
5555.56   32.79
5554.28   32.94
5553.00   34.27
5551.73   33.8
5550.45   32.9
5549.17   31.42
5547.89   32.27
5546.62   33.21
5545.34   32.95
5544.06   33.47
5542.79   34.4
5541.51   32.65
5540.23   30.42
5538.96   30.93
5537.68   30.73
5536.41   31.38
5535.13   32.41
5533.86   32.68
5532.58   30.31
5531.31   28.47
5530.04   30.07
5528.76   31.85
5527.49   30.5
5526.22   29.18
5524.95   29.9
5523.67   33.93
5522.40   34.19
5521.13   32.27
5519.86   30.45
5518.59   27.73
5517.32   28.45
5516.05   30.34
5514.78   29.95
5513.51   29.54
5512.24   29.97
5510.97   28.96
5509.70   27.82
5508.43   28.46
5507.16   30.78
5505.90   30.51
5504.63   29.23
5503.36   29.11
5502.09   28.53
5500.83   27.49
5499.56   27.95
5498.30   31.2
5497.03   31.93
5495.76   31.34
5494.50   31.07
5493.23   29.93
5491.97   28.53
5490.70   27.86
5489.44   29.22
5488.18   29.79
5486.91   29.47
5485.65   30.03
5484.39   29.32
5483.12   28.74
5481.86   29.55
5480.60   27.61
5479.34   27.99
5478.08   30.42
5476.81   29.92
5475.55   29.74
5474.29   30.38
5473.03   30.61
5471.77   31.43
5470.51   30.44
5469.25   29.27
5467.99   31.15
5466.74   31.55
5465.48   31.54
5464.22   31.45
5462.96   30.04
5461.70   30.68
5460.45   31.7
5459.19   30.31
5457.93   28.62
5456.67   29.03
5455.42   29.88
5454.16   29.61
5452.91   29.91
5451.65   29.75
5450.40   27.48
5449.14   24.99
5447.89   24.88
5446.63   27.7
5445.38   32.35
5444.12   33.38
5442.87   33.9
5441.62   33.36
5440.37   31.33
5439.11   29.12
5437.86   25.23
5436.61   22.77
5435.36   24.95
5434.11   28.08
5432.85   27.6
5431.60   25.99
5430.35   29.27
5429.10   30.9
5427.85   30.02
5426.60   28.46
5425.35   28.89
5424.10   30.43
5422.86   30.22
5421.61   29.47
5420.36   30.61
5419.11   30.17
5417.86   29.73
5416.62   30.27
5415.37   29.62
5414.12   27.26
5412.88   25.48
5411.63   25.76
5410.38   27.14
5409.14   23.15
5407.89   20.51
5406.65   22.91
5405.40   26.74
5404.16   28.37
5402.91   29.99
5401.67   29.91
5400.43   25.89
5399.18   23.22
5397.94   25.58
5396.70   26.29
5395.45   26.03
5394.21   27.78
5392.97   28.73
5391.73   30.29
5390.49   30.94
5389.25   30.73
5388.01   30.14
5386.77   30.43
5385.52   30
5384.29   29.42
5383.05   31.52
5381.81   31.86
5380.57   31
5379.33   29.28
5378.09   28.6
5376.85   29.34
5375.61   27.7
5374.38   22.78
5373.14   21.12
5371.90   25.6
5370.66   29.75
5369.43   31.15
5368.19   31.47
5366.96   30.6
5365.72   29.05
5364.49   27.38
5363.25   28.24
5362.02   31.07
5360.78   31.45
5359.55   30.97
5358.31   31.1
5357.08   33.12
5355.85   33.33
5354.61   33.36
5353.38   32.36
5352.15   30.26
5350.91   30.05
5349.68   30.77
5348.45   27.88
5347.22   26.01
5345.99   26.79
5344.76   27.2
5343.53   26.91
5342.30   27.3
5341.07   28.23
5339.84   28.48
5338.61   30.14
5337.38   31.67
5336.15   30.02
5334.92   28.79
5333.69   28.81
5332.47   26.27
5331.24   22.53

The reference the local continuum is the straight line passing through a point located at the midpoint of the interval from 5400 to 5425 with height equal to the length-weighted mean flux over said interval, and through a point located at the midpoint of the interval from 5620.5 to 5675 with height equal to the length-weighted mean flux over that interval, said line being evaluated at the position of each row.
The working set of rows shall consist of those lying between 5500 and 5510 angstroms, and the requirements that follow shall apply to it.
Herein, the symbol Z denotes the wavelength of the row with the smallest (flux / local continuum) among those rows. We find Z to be 5500.83 angstroms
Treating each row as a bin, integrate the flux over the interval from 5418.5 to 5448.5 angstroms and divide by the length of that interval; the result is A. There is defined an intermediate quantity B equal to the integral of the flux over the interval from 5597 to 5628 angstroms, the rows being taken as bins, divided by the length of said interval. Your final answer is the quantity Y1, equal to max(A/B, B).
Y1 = 32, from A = 29.1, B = 32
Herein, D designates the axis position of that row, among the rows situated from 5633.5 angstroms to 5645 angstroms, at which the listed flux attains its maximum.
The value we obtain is 5641.93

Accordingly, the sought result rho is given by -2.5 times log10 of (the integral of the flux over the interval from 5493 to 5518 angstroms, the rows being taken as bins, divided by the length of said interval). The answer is -3.68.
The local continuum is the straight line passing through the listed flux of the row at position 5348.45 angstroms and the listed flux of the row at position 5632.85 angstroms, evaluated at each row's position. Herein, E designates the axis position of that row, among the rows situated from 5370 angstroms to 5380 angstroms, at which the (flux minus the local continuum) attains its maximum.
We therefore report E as 5370.66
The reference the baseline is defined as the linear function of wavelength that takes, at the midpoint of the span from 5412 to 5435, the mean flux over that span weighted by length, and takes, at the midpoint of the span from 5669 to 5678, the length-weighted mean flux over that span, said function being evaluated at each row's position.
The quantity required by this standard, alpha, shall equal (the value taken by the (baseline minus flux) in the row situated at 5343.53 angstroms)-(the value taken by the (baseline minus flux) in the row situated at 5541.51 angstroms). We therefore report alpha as 2.9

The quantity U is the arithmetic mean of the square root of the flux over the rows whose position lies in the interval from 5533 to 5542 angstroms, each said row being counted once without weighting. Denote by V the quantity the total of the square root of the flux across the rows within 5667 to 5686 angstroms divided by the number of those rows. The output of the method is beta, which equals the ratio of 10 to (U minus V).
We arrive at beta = -96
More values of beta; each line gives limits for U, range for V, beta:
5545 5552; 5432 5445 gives 28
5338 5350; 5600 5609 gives -44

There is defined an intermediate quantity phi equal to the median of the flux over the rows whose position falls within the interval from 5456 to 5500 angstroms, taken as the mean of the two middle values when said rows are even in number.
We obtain 30.0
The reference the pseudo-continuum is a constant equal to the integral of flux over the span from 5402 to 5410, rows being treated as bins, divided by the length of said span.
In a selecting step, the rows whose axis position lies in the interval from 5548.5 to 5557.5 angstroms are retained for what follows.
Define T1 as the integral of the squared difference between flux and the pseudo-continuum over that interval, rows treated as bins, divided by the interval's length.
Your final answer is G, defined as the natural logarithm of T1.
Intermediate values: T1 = 56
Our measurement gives 4.03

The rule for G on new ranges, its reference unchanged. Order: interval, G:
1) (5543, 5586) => 4.14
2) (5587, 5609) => 2.85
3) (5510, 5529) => 3.30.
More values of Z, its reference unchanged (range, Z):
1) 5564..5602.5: 5596.65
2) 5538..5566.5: 5565.81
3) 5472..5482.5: 5480.60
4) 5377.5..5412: 5407.89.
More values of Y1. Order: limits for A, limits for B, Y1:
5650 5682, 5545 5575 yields 32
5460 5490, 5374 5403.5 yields 29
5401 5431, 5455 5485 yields 30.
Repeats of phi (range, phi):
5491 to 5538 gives 30.1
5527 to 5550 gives 31.6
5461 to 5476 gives 30.6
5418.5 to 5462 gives 29.6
